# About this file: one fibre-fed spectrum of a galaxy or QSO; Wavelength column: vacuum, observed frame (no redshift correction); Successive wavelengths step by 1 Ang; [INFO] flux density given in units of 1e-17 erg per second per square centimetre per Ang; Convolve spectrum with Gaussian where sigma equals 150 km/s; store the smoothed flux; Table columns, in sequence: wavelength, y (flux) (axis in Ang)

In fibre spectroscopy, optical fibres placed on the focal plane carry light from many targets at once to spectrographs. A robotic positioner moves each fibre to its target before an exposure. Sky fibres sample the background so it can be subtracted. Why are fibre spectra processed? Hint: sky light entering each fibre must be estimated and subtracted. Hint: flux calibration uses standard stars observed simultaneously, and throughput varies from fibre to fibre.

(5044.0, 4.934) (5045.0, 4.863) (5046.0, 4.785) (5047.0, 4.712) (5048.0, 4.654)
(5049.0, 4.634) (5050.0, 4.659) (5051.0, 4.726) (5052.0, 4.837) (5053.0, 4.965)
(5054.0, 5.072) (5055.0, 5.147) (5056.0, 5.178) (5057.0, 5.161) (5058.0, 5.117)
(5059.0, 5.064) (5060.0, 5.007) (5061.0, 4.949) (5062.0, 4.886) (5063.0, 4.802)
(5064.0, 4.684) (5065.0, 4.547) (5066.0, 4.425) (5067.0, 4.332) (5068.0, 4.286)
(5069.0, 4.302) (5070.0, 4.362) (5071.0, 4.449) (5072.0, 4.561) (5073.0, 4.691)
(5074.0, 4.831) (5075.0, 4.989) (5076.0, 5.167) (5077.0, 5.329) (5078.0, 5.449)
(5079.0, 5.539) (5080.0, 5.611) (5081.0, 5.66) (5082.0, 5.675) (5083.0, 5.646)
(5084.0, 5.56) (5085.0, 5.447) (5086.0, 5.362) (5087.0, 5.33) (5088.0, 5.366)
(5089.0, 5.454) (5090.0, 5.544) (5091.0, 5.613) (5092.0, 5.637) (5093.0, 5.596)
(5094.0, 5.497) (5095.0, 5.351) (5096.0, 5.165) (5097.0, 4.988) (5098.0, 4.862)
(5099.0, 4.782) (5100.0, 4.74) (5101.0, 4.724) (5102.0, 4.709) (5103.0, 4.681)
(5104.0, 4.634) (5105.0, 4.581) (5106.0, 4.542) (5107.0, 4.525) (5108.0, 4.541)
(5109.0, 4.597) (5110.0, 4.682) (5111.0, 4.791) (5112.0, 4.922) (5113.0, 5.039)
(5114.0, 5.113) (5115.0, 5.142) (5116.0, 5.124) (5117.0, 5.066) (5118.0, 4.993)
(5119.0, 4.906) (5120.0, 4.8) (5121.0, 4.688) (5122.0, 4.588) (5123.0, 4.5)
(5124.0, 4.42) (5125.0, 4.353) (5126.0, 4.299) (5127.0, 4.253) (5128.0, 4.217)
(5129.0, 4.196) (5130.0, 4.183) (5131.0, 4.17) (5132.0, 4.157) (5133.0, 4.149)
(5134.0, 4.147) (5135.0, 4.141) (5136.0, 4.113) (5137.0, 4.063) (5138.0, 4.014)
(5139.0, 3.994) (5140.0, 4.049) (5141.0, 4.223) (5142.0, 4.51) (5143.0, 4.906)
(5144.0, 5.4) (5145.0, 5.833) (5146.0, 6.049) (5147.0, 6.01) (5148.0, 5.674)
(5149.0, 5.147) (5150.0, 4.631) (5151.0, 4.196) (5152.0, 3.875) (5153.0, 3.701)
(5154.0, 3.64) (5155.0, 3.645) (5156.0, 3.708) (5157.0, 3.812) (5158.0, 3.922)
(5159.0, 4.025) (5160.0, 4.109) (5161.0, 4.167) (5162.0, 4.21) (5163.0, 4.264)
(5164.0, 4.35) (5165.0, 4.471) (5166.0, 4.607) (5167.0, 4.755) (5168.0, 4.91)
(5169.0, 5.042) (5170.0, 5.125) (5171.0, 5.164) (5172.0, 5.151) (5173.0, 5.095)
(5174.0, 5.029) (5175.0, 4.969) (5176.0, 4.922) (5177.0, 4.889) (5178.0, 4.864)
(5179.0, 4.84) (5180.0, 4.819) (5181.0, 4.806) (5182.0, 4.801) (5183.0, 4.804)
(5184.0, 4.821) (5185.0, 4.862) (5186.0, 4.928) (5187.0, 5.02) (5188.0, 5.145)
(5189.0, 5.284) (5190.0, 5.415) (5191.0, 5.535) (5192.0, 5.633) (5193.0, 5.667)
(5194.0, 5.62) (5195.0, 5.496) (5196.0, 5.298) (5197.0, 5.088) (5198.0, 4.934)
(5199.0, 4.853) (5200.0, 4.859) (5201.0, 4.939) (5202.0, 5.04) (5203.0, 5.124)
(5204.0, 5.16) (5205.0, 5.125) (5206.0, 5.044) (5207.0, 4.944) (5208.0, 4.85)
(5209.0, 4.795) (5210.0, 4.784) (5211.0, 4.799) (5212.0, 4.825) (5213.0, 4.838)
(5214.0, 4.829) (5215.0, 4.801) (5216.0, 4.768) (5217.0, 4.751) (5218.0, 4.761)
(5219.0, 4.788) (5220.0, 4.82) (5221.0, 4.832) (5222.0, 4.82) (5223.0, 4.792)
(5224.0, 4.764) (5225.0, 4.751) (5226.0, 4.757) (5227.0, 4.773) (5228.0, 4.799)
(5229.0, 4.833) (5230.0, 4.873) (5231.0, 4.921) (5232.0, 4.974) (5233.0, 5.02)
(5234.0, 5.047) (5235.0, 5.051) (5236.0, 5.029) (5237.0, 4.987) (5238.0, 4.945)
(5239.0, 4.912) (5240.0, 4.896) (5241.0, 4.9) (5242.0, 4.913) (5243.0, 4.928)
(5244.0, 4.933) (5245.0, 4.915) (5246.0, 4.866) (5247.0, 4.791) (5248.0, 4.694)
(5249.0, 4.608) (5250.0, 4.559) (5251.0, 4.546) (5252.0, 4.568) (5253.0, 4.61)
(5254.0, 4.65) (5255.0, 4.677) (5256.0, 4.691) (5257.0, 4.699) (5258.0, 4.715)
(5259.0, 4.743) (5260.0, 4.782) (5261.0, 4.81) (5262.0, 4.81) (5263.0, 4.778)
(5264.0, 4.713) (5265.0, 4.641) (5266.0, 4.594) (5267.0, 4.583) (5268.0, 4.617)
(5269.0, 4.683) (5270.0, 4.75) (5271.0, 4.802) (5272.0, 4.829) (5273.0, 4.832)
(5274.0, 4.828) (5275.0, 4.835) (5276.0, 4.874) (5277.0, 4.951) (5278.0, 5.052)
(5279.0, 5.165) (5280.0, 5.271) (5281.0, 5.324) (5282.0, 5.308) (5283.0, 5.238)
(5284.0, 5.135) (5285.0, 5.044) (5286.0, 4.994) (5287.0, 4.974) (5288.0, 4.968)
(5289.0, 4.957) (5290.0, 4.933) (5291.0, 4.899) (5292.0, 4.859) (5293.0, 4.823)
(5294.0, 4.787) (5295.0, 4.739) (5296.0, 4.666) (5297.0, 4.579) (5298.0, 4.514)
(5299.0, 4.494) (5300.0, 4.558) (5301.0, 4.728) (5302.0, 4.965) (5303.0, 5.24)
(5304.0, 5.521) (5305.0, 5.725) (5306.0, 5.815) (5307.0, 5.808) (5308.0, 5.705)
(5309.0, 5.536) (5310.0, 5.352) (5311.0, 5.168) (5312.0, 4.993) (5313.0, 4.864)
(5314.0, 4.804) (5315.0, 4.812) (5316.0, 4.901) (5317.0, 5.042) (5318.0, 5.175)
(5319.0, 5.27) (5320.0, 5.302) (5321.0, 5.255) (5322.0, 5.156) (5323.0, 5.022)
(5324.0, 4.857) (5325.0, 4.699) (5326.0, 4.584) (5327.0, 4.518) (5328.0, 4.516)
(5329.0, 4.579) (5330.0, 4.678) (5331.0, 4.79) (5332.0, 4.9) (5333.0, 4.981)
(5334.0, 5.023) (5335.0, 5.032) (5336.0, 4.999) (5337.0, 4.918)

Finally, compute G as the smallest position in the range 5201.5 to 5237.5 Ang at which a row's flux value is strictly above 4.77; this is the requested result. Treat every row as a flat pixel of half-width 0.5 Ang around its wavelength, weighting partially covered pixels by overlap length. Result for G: 5202.0 Ang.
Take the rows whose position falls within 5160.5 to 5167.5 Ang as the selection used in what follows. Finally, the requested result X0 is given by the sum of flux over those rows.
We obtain 30.8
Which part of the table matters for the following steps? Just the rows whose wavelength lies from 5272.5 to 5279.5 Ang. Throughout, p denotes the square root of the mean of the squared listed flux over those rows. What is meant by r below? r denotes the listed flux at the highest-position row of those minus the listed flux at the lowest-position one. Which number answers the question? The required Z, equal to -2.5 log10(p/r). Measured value -2.9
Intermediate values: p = 4.94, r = 0.33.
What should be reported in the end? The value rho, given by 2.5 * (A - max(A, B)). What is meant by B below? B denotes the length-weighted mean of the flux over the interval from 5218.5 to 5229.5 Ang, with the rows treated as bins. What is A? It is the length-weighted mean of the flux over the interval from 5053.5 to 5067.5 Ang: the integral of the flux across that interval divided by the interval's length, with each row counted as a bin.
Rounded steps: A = 4.88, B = 4.79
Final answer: 0.0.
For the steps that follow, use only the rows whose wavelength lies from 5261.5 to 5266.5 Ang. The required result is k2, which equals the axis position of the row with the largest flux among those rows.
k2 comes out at 5262.0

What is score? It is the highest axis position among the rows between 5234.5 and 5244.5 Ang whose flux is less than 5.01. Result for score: 5244.0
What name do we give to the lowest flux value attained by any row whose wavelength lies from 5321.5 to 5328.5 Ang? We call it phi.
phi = 4.516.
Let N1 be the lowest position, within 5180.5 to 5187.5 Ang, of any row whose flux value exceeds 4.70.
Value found 5181.0 Ang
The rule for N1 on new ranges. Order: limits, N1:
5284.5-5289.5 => 5285.0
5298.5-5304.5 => 5301.0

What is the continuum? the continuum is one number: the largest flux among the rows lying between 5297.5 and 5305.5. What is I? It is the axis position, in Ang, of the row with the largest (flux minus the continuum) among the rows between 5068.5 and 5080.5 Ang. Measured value 5080.0 Ang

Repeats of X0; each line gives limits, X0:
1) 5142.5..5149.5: 39.0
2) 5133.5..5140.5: 28.5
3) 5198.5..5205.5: 35.1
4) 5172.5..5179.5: 34.6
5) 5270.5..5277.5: 34.0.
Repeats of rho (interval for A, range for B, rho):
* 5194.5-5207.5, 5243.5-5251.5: 0.0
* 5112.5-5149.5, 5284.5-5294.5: -0.6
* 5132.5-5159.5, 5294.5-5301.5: -0.5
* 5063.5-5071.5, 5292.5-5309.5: -1.6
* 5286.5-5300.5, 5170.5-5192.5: -0.7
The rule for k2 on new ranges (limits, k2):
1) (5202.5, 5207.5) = 5204.0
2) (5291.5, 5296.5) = 5292.0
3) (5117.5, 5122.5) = 5118.0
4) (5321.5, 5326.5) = 5322.0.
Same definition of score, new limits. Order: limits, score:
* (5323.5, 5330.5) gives 5330.0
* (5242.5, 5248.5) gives 5248.0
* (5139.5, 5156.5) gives 5156.0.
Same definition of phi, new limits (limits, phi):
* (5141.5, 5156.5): 3.64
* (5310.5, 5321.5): 4.804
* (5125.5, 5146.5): 3.994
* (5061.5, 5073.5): 4.286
